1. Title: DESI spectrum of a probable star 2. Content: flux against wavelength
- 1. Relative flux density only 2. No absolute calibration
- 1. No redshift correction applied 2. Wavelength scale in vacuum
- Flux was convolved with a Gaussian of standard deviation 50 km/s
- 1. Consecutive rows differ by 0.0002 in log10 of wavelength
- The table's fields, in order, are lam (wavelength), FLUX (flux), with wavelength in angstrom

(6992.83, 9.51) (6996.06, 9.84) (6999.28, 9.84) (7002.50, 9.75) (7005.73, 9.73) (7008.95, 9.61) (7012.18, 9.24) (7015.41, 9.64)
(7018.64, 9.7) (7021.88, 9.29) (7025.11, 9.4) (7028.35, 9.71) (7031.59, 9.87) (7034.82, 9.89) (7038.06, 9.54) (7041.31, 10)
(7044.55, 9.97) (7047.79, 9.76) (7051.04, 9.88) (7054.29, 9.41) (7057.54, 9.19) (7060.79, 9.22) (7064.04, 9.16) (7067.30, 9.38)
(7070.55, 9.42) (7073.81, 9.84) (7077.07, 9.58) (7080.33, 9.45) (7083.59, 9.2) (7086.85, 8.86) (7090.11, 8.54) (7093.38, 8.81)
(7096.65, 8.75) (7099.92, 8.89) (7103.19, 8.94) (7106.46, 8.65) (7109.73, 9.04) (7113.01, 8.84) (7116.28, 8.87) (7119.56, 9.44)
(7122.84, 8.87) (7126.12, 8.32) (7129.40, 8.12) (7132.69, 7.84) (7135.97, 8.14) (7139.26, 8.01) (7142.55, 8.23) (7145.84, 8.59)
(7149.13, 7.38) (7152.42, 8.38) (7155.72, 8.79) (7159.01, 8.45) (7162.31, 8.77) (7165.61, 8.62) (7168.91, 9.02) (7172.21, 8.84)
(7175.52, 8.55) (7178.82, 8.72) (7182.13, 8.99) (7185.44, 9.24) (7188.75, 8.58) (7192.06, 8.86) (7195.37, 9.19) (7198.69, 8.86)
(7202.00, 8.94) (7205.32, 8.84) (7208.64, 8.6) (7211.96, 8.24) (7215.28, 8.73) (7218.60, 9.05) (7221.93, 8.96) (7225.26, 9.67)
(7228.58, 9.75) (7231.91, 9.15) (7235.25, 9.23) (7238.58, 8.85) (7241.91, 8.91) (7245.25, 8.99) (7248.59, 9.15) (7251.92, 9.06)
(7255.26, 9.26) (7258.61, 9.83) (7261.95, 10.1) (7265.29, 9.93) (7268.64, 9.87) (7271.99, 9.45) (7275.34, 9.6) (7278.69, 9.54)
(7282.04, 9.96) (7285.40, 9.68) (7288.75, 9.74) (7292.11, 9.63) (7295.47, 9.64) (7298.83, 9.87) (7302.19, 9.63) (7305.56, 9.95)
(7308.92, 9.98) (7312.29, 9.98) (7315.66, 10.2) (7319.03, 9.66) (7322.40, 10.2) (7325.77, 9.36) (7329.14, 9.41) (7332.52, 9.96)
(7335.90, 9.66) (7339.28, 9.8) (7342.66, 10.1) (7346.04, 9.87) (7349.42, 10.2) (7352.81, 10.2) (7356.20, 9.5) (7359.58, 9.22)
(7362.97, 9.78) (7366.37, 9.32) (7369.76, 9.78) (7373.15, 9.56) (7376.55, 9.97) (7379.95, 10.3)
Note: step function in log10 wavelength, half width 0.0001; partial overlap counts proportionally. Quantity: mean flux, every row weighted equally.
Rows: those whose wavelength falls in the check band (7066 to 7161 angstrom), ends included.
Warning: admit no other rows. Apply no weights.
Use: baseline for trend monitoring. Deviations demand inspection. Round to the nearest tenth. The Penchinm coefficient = 8.7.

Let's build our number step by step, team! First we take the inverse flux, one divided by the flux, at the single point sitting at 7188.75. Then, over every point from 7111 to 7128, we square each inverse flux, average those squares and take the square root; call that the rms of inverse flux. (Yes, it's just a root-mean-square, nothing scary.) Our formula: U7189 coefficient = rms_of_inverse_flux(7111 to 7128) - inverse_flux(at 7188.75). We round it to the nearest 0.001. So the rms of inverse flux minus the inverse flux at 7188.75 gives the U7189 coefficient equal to -0.004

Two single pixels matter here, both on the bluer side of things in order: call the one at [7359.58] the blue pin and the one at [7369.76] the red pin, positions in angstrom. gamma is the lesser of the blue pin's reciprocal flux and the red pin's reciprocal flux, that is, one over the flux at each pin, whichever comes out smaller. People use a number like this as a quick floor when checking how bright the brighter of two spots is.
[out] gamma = 0.102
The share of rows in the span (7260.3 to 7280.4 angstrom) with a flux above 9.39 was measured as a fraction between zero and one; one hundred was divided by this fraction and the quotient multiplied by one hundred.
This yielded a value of 10000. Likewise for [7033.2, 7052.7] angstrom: 10000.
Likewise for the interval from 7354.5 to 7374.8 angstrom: 15000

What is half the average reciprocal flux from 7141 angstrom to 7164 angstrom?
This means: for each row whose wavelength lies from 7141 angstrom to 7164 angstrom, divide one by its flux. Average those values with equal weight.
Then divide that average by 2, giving 0.060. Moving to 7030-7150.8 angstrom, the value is 0.056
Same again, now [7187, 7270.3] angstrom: 0.055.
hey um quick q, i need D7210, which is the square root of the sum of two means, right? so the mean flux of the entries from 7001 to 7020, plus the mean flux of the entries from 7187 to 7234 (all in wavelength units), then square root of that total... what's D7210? 4.31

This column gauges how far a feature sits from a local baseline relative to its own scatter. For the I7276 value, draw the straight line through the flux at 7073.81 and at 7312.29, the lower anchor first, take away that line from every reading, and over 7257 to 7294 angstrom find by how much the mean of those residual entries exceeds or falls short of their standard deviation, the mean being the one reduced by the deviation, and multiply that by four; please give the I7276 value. -1.6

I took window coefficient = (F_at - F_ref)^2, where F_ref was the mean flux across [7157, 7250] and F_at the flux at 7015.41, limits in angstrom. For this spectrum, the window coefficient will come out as 0.52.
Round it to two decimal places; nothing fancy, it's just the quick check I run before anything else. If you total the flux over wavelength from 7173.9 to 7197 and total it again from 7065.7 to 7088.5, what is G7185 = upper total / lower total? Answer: 0.95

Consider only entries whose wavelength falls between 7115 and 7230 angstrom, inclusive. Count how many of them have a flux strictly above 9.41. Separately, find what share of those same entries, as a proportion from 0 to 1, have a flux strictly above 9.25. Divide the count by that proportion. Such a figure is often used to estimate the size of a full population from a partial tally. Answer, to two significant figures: 35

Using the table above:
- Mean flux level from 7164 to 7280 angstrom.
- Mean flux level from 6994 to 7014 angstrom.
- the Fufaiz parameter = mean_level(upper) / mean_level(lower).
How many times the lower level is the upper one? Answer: 0.94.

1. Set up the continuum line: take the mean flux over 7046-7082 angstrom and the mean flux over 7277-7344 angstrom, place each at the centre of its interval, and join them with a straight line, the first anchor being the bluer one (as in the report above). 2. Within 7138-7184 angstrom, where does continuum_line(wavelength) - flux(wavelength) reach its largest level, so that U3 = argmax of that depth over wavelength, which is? 7149.13 angstrom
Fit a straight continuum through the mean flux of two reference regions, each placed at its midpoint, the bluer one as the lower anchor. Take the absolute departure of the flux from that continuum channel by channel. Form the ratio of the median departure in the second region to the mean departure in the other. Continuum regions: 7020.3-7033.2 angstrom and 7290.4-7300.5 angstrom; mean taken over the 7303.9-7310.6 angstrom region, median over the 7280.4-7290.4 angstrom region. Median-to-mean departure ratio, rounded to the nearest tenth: 0.1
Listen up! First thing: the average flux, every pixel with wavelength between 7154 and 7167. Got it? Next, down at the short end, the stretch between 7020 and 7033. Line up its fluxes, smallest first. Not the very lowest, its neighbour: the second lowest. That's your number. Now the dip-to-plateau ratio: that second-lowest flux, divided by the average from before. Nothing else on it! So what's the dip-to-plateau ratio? 1.09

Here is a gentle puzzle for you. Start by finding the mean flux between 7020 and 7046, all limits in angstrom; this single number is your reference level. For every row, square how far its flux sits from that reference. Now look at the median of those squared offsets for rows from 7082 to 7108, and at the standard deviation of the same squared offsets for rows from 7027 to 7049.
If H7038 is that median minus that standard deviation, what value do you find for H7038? 0.73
